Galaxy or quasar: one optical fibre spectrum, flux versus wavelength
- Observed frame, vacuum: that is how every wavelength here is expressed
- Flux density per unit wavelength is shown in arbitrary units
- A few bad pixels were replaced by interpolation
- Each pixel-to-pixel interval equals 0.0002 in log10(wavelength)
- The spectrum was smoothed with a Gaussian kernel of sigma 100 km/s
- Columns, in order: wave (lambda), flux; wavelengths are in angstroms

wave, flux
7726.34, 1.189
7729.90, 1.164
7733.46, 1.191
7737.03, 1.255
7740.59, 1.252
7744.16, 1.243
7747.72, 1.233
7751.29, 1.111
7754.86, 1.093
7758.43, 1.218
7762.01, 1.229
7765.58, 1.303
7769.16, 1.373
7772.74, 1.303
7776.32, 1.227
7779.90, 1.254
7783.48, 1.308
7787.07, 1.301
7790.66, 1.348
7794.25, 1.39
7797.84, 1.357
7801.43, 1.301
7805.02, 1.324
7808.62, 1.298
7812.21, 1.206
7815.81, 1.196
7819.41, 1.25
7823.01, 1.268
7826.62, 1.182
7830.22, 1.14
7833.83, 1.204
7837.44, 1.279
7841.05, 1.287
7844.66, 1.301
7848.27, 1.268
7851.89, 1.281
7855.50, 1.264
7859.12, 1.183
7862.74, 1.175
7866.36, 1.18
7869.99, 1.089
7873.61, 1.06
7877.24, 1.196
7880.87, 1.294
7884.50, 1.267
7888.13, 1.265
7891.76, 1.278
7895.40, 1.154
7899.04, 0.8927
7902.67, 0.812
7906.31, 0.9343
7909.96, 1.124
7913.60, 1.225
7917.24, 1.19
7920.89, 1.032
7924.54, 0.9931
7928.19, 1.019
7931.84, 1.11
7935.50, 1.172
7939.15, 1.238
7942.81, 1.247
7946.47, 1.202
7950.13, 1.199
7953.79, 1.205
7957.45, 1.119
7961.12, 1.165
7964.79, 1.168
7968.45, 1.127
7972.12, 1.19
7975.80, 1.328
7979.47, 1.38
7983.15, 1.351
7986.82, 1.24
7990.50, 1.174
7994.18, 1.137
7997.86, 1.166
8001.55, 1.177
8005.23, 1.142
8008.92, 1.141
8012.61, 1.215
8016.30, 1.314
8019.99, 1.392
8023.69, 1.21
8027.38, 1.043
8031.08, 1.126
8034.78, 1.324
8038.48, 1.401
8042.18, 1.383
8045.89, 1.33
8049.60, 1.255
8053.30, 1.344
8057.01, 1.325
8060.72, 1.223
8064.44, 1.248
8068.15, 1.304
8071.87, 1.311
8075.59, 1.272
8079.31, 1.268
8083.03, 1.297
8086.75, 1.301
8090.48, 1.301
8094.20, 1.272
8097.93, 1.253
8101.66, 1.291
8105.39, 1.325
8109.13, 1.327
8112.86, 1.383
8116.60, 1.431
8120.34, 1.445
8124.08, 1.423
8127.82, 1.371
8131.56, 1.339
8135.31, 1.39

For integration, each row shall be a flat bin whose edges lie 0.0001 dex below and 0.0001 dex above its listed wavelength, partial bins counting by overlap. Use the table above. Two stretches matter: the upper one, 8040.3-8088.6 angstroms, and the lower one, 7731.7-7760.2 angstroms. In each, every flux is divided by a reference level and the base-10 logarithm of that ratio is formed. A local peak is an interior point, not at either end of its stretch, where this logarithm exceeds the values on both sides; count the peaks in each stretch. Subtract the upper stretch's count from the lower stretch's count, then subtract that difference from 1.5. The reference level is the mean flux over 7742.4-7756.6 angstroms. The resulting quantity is 2.5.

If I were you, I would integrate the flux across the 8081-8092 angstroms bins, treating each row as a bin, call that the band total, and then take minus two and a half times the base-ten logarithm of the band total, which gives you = -2.9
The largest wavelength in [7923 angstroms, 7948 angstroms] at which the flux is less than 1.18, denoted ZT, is 7935.50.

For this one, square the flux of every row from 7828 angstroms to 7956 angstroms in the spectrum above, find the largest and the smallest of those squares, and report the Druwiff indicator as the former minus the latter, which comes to 1.0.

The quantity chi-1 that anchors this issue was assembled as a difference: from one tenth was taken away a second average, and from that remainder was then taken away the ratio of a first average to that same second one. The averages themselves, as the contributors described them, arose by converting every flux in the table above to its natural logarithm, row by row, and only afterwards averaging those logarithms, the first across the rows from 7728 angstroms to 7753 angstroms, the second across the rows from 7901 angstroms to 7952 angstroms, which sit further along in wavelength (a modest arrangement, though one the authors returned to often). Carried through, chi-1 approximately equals -2.0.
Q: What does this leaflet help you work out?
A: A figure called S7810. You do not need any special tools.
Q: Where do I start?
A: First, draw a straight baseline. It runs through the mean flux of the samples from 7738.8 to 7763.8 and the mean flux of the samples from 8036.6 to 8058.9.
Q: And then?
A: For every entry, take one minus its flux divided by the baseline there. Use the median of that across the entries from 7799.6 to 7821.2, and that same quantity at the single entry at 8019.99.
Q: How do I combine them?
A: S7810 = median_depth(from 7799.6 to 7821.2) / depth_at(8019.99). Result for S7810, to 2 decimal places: 0.77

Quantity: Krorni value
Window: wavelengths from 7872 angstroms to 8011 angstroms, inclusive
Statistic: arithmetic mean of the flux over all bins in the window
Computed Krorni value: 1.161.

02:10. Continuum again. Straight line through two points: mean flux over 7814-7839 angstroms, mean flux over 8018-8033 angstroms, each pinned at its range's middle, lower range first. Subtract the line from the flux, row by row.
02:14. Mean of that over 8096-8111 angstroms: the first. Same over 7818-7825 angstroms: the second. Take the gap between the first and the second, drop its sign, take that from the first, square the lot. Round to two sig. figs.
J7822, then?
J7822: 0.0017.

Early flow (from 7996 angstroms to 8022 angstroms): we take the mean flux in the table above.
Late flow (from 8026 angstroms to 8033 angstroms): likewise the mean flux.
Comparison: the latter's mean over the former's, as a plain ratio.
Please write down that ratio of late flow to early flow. 0.89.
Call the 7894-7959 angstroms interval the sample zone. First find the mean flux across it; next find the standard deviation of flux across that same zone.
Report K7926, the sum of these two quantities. 1.23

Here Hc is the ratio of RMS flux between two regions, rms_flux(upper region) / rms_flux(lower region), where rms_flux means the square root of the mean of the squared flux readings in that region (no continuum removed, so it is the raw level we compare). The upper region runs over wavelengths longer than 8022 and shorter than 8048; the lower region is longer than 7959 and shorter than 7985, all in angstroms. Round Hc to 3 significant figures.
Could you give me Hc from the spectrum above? 1.01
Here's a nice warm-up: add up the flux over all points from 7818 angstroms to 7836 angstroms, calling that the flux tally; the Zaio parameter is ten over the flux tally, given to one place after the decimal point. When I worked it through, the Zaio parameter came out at 1.7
